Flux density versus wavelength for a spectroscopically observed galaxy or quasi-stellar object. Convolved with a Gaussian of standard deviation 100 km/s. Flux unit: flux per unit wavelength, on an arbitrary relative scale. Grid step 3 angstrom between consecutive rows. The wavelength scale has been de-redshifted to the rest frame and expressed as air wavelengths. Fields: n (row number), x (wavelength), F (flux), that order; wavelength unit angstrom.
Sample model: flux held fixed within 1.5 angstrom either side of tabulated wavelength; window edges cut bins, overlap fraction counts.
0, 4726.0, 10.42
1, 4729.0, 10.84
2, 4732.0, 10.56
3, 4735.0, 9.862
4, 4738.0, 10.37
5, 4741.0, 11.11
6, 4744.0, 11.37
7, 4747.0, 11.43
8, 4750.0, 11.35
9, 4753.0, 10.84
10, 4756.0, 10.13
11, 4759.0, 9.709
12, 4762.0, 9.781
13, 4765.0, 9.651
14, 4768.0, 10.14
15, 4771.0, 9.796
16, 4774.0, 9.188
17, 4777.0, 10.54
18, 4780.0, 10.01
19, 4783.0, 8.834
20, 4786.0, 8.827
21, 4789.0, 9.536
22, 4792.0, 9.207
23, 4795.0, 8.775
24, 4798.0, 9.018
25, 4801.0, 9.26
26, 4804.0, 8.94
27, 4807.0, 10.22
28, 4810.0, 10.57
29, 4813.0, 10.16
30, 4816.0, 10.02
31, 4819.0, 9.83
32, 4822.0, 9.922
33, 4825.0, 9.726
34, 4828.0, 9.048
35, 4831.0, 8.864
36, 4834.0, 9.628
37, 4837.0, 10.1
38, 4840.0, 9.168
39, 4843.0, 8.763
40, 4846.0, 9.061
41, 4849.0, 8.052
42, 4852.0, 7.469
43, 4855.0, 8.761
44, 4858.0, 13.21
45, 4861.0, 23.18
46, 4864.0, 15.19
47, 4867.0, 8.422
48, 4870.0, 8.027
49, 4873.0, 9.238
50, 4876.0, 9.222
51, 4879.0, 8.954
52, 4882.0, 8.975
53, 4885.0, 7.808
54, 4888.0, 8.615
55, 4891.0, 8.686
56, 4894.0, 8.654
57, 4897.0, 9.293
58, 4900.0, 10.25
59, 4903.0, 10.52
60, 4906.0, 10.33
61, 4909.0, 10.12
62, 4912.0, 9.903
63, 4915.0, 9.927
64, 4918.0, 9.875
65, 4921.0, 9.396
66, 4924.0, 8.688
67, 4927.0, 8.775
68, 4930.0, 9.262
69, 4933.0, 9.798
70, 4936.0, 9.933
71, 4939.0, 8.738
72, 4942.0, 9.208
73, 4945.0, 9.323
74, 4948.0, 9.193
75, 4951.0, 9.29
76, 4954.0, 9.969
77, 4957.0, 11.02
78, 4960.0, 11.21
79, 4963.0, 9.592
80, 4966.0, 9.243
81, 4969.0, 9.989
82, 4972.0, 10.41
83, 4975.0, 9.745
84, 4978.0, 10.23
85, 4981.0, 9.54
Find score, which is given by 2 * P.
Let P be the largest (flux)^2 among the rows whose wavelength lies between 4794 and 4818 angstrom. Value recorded 223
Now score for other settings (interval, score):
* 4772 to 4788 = 222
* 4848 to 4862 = 1075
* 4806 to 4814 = 223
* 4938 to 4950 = 174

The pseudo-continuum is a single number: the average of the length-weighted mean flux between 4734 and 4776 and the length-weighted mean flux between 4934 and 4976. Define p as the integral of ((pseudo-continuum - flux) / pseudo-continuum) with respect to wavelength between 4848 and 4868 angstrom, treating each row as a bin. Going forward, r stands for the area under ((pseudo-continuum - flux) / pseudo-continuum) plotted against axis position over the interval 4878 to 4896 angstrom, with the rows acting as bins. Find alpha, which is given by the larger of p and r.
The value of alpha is 2.6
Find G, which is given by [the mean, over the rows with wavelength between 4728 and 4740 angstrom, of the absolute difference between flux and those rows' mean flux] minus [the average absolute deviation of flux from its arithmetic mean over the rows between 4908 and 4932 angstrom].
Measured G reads -0.2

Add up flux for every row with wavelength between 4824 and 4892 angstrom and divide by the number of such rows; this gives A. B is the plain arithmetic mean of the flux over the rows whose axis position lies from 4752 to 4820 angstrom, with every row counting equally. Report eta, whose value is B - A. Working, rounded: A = 9.92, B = 9.69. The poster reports -0.23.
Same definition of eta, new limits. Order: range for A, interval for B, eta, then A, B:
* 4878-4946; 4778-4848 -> 0.11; 9.35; 9.46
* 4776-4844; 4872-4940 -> -0.17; 9.52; 9.35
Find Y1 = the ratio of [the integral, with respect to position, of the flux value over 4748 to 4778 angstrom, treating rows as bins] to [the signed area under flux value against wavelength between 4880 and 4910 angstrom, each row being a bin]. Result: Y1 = 1.09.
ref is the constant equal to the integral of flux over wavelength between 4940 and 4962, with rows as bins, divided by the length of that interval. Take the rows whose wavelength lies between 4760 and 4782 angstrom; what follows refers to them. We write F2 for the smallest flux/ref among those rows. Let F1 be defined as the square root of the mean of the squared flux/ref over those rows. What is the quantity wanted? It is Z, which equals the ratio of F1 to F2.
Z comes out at 1.08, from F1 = 1.00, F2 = 0.93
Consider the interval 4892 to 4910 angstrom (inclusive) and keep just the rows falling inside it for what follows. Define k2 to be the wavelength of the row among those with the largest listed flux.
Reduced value 4903.0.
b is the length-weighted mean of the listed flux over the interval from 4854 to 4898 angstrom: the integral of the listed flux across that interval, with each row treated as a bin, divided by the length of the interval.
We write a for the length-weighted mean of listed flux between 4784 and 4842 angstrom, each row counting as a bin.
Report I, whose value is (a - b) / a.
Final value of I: -0.10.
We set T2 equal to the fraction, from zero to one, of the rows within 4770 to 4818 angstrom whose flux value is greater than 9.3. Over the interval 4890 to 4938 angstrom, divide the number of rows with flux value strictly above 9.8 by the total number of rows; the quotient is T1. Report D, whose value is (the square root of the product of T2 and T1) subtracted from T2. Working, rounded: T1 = 0.50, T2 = 0.50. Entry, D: 0.00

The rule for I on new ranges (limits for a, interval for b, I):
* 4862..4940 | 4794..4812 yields 0.01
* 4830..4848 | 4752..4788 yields -0.06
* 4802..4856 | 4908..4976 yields -0.03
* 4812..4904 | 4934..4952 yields 0.06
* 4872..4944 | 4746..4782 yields -0.09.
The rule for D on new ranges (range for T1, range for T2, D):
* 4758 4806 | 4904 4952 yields 0.24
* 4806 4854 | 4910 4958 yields 0.07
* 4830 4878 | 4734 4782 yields 0.45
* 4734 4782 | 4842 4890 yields -0.17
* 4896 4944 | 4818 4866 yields 0.00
